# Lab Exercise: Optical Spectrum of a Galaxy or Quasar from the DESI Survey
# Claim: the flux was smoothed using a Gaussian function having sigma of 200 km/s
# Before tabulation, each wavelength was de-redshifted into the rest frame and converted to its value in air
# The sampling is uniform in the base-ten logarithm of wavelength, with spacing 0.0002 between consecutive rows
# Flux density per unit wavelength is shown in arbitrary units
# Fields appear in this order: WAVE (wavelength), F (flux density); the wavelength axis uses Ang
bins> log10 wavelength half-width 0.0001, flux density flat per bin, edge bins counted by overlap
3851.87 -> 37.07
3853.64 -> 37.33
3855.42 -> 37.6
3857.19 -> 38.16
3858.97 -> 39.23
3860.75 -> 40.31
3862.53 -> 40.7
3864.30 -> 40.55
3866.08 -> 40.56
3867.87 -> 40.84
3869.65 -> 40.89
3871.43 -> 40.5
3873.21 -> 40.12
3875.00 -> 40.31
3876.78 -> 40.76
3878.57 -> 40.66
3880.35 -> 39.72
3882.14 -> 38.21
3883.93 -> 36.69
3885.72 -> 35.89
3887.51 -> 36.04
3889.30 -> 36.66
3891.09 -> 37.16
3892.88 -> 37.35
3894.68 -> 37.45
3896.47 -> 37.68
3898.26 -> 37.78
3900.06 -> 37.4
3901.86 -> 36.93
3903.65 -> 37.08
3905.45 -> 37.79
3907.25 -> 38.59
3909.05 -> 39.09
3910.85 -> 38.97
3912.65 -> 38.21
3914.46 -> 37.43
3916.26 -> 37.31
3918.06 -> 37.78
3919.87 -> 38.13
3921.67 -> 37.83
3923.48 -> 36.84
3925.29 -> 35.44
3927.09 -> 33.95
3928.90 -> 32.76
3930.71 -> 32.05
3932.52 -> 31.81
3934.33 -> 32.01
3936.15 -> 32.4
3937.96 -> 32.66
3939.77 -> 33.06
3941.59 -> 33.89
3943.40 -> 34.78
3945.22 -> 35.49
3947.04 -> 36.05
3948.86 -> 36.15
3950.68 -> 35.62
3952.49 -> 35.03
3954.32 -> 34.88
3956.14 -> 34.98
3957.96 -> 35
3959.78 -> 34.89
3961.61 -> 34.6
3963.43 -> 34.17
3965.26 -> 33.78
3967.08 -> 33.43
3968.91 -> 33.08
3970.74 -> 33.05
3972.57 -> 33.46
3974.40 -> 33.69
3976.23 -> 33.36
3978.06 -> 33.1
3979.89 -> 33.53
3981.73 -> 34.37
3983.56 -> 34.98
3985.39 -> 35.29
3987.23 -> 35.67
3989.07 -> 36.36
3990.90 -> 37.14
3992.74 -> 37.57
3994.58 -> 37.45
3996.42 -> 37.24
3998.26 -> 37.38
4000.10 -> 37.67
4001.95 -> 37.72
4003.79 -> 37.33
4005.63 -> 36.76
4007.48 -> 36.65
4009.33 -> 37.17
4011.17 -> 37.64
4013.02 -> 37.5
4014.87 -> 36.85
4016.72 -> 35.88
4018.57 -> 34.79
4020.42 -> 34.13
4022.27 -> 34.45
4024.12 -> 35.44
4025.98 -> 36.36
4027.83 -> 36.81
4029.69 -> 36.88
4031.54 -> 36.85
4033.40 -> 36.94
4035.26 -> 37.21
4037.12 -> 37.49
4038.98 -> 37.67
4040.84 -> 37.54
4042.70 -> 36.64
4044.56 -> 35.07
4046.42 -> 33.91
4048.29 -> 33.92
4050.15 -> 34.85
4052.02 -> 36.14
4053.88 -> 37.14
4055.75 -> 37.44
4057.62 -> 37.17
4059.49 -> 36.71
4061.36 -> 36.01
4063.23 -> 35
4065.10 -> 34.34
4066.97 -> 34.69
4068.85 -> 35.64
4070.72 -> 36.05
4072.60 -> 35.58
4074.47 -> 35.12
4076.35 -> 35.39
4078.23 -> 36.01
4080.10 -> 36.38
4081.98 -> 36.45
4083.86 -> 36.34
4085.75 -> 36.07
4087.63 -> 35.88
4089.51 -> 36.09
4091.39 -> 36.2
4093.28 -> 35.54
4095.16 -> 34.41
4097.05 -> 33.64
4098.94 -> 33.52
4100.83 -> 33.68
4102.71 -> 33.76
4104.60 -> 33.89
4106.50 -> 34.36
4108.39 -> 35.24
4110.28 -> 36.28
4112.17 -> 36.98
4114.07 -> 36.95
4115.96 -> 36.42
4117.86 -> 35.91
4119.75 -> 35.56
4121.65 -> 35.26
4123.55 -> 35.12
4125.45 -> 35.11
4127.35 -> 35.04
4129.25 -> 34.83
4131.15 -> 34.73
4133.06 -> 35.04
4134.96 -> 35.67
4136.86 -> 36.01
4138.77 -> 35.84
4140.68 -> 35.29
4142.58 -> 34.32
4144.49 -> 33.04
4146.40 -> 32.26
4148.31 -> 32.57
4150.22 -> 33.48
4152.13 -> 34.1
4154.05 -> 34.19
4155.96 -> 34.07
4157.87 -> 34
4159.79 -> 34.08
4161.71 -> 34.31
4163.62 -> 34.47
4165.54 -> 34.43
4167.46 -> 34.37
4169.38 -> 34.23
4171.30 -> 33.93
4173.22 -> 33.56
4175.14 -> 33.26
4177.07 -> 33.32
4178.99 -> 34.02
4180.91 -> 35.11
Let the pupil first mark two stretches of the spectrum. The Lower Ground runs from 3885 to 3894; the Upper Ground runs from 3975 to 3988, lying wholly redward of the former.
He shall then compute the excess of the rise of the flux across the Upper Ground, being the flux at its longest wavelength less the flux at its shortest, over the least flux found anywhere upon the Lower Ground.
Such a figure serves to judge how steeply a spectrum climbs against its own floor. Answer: -33.6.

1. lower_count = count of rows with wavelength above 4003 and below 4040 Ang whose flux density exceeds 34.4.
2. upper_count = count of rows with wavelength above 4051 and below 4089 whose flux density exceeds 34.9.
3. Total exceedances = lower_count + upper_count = 37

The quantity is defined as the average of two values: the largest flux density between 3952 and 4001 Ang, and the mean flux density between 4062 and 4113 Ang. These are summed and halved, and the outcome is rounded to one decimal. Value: 36.5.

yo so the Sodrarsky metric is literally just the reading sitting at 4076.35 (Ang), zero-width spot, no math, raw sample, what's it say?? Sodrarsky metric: 35.39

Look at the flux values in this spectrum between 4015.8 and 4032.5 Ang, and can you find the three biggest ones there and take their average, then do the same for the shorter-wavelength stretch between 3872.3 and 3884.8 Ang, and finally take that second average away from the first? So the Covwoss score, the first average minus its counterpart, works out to -3.7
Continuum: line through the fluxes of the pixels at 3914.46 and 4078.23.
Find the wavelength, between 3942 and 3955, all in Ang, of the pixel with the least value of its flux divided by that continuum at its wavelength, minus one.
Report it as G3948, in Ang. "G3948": 3943.40 Ang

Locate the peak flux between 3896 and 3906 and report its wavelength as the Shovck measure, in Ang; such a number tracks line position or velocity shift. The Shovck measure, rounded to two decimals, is 3905.45 Ang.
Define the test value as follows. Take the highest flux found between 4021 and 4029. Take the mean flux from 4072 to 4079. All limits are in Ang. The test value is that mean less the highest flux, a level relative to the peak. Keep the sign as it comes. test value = -1.3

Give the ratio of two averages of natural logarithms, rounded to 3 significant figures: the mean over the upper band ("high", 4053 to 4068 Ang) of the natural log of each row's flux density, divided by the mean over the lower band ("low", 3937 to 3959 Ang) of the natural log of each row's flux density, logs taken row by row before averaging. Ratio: 1.01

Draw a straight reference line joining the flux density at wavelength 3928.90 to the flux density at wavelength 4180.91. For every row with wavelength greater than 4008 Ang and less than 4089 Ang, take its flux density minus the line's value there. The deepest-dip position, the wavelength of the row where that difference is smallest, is 4048.29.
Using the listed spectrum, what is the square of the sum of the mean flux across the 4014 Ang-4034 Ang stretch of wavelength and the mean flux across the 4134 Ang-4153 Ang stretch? 4928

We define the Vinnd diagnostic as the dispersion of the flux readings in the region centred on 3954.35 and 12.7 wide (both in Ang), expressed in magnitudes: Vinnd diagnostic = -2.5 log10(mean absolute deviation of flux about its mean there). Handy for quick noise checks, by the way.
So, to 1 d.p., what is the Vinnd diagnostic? 1.1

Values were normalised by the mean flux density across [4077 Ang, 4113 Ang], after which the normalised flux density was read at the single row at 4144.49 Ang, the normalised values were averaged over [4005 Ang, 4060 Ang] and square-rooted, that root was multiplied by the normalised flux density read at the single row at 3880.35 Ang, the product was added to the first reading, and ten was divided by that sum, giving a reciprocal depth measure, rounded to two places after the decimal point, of 4.81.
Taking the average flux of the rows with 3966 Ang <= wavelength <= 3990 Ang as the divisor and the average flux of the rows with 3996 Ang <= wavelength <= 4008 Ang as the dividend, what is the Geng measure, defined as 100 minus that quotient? 98.9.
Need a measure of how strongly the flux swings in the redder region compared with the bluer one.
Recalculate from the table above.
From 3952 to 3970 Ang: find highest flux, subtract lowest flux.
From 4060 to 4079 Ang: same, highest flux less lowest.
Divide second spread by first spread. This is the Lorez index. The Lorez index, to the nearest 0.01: 0.88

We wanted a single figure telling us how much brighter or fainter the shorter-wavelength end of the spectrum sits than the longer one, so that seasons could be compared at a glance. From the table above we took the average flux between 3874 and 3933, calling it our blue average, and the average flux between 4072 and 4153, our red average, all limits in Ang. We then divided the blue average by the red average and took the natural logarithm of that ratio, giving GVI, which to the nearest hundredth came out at 0.06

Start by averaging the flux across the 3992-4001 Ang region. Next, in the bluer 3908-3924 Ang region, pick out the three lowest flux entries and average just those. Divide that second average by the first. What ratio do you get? 0.99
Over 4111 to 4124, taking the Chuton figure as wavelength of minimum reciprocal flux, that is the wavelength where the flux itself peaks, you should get 4112.17 Ang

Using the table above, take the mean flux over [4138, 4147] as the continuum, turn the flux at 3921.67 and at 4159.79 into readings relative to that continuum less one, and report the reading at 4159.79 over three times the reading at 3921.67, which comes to 0.0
